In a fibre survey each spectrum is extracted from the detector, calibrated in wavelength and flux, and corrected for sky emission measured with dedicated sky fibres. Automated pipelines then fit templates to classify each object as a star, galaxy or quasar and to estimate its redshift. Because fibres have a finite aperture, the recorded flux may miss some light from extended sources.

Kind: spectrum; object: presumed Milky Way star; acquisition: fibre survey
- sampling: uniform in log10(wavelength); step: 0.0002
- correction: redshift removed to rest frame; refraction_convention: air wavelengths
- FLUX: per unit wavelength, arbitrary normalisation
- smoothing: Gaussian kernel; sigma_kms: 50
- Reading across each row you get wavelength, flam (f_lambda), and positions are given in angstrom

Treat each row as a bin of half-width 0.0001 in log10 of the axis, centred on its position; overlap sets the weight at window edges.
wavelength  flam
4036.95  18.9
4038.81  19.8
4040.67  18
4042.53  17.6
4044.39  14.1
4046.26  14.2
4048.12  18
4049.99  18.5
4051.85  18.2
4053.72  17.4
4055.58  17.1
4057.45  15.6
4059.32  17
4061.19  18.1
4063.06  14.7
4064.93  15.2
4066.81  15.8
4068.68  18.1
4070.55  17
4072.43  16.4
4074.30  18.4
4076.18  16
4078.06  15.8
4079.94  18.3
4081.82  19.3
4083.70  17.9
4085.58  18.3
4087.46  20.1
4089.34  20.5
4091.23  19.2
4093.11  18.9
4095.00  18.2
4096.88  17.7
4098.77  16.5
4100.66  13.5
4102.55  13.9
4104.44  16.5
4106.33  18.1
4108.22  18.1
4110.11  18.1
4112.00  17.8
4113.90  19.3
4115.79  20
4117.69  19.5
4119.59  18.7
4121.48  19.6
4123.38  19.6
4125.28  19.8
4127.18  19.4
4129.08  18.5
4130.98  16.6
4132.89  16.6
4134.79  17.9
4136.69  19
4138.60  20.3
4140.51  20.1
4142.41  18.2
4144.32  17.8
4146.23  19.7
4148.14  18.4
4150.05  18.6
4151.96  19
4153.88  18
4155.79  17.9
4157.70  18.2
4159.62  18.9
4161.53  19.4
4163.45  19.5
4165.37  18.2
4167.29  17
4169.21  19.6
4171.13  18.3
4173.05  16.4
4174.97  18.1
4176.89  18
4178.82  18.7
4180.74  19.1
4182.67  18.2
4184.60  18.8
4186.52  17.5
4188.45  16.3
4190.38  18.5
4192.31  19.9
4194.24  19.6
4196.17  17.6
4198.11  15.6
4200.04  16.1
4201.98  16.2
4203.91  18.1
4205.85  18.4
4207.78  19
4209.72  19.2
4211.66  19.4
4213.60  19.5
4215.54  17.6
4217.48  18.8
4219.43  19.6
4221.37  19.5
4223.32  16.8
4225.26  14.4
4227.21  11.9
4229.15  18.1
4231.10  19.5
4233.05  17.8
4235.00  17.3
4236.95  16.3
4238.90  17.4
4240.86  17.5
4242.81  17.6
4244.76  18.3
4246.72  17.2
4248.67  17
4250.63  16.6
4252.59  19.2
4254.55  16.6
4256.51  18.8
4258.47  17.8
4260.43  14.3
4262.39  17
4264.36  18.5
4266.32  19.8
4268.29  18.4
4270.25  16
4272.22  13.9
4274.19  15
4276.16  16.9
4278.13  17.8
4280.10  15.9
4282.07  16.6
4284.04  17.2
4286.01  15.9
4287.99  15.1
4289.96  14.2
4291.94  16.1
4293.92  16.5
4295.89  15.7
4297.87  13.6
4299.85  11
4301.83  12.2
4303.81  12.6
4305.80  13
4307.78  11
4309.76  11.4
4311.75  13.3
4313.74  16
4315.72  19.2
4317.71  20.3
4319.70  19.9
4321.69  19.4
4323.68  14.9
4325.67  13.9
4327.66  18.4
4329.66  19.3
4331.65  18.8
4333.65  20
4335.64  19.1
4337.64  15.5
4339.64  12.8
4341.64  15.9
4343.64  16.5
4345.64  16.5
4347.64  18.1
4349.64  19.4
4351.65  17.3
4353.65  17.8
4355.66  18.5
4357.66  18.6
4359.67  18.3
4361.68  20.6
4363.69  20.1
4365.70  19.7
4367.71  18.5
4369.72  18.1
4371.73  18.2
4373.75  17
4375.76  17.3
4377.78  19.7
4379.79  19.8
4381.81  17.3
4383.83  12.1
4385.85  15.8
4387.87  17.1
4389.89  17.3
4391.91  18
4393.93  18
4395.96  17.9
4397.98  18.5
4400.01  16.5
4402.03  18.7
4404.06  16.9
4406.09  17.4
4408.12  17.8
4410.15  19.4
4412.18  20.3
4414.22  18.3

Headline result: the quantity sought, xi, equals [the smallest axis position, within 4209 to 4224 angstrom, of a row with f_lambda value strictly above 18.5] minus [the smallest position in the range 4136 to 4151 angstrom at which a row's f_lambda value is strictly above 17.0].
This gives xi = 73.0 angstrom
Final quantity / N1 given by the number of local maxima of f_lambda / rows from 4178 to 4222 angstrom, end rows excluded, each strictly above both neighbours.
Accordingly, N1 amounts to 5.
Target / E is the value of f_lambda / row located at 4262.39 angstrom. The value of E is 17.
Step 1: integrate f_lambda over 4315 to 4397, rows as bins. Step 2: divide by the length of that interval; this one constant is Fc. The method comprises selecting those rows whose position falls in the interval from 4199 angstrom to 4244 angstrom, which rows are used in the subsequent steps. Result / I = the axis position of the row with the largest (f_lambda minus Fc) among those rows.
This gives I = 4219.43 angstrom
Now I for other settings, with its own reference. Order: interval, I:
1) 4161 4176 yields 4169.21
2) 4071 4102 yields 4089.34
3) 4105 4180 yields 4138.60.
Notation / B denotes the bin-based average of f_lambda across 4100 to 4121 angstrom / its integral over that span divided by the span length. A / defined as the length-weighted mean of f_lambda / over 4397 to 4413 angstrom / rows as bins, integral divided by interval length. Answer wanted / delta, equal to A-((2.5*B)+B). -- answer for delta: -43.8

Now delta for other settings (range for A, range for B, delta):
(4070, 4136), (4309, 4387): -43.4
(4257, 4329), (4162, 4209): -47.3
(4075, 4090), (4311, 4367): -44.1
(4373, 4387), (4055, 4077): -41.1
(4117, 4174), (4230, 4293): -40.8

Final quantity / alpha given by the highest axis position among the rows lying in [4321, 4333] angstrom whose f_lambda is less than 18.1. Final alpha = 4325.67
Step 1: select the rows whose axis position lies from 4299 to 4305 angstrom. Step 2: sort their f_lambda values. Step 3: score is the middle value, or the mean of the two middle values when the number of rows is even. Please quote 12.2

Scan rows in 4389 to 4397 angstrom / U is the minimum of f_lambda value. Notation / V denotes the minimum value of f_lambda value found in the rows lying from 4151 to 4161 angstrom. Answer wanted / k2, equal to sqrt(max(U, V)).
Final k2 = 4.23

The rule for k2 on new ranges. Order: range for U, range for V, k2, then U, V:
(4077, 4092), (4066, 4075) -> 3.97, 15.8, 15.8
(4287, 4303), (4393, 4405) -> 4.06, 11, 16.5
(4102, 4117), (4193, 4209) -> 3.95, 13.9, 15.6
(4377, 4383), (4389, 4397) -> 4.16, 17.3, 17.3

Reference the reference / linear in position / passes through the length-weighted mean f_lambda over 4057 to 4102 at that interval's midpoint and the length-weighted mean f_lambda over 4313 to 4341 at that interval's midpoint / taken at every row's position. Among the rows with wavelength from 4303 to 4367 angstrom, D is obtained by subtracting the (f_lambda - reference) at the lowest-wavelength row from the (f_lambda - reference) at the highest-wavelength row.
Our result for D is 7.0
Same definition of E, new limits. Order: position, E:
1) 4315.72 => 19.2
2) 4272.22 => 13.9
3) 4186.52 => 17.5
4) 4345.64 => 16.5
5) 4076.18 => 16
